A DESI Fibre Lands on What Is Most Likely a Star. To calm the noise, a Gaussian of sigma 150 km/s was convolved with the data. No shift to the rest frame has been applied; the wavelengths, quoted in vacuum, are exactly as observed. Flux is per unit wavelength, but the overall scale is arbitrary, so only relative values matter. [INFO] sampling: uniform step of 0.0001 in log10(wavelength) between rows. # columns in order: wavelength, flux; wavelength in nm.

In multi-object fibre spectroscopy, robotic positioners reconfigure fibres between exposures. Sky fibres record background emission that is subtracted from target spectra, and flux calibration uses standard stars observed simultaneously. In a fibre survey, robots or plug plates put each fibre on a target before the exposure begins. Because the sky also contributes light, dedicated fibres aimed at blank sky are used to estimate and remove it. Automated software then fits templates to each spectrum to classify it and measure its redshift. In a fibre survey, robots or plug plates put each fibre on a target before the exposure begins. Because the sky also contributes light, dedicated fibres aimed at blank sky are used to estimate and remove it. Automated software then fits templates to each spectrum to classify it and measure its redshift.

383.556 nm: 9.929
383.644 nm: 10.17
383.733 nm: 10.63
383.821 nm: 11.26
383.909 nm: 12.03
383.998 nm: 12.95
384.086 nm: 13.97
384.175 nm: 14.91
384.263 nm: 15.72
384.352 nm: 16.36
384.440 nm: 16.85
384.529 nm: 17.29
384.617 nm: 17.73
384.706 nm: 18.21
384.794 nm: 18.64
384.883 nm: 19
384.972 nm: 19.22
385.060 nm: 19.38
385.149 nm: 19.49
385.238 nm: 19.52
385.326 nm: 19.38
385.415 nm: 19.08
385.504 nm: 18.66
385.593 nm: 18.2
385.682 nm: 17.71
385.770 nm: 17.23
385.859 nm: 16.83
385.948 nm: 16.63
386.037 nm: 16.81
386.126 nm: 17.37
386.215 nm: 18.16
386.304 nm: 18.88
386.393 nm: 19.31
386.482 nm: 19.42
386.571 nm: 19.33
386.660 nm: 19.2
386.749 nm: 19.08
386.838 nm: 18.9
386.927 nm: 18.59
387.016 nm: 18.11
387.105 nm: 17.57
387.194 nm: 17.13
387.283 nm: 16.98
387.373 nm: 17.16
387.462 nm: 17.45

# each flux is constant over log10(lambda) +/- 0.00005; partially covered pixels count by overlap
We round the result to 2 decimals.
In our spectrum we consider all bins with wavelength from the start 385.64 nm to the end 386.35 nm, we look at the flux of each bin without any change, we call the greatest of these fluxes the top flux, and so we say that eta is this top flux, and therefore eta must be 18.88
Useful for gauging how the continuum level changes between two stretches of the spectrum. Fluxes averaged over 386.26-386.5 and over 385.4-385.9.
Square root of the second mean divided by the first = 0.97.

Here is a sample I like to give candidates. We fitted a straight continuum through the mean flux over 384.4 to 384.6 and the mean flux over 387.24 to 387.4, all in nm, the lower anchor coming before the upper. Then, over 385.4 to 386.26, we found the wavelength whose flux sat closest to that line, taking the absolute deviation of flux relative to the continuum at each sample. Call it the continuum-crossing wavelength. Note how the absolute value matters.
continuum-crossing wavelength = 385.770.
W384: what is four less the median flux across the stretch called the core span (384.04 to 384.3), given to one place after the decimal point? -10.9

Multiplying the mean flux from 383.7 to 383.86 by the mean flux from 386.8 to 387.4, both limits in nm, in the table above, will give 195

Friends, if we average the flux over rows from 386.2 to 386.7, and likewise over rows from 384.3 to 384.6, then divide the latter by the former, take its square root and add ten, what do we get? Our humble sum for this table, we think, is 10.94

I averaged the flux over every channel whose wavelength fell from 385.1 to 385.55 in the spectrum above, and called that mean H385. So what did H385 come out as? 19.2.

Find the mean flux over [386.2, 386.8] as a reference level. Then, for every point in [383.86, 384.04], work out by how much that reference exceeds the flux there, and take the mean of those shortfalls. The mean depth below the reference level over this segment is 6.6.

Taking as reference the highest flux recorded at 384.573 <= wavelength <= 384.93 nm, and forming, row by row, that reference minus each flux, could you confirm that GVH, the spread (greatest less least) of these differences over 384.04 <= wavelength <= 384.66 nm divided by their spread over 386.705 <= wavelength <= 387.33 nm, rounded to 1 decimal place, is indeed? 1.8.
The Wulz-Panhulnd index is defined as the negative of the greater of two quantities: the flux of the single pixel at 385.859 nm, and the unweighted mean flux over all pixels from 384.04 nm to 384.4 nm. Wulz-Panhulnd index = -16.8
